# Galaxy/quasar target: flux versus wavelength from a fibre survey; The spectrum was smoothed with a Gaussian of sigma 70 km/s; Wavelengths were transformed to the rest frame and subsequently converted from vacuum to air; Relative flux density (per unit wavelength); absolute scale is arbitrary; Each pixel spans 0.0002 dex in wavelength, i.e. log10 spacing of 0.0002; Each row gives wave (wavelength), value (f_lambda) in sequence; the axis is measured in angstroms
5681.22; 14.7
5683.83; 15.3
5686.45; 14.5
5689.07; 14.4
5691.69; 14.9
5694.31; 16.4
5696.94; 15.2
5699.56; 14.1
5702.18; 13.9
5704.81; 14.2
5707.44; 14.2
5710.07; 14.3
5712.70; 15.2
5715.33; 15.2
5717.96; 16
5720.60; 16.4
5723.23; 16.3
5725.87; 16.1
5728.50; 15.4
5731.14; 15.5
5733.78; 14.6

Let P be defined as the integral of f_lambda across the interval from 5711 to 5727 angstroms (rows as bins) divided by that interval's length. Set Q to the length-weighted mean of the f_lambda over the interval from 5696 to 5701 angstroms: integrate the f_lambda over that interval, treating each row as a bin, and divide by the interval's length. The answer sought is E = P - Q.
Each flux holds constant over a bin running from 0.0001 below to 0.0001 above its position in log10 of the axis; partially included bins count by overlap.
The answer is 1.2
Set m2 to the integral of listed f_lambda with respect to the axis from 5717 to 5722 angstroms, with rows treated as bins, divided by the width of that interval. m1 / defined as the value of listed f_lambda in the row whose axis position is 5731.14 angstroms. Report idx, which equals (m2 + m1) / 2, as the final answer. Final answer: 15.9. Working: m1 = 15.5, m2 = 16.2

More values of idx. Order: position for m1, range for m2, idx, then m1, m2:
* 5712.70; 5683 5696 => 15.1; 15.2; 15.1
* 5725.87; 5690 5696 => 15.8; 16.1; 15.5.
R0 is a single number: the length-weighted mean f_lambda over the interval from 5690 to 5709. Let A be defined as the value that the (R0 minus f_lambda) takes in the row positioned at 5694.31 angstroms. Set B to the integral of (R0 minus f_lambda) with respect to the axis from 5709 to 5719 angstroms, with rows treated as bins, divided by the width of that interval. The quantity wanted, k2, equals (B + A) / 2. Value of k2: -1.10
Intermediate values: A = -1.7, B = -0.5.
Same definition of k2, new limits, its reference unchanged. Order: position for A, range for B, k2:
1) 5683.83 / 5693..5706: -0.35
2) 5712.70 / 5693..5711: -0.22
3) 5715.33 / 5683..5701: -0.39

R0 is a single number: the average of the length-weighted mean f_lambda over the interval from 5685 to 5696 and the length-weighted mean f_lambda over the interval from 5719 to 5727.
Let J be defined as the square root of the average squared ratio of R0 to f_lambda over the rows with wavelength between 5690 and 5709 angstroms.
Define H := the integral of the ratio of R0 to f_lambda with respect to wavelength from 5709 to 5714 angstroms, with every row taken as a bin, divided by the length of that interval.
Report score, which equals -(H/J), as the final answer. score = -0.99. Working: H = 1.06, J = 1.07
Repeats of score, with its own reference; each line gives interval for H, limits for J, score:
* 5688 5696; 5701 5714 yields -0.94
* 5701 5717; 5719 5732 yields -1.10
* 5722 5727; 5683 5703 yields -0.91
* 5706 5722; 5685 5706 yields -0.97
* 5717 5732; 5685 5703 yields -0.92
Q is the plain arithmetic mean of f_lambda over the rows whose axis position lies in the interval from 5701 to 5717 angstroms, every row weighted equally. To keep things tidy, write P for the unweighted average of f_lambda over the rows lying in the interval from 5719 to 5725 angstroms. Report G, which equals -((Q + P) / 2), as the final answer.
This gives -15.4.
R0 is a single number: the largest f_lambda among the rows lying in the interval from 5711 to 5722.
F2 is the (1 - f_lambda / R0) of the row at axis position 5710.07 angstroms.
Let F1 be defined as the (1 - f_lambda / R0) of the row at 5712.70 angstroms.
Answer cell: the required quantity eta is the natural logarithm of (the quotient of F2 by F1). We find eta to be 0.56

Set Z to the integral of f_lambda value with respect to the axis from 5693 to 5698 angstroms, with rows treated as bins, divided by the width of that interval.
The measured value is 15.8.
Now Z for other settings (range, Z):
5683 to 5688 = 14.8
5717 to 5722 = 16.2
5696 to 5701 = 14.6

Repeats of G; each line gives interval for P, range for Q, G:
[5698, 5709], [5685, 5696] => -14.6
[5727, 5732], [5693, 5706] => -15.1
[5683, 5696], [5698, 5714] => -14.7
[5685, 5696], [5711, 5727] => -15.5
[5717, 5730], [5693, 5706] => -15.4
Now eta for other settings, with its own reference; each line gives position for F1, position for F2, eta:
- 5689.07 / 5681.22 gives -0.16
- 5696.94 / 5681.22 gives 0.35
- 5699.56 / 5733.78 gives -0.25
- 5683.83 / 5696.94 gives 0.09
